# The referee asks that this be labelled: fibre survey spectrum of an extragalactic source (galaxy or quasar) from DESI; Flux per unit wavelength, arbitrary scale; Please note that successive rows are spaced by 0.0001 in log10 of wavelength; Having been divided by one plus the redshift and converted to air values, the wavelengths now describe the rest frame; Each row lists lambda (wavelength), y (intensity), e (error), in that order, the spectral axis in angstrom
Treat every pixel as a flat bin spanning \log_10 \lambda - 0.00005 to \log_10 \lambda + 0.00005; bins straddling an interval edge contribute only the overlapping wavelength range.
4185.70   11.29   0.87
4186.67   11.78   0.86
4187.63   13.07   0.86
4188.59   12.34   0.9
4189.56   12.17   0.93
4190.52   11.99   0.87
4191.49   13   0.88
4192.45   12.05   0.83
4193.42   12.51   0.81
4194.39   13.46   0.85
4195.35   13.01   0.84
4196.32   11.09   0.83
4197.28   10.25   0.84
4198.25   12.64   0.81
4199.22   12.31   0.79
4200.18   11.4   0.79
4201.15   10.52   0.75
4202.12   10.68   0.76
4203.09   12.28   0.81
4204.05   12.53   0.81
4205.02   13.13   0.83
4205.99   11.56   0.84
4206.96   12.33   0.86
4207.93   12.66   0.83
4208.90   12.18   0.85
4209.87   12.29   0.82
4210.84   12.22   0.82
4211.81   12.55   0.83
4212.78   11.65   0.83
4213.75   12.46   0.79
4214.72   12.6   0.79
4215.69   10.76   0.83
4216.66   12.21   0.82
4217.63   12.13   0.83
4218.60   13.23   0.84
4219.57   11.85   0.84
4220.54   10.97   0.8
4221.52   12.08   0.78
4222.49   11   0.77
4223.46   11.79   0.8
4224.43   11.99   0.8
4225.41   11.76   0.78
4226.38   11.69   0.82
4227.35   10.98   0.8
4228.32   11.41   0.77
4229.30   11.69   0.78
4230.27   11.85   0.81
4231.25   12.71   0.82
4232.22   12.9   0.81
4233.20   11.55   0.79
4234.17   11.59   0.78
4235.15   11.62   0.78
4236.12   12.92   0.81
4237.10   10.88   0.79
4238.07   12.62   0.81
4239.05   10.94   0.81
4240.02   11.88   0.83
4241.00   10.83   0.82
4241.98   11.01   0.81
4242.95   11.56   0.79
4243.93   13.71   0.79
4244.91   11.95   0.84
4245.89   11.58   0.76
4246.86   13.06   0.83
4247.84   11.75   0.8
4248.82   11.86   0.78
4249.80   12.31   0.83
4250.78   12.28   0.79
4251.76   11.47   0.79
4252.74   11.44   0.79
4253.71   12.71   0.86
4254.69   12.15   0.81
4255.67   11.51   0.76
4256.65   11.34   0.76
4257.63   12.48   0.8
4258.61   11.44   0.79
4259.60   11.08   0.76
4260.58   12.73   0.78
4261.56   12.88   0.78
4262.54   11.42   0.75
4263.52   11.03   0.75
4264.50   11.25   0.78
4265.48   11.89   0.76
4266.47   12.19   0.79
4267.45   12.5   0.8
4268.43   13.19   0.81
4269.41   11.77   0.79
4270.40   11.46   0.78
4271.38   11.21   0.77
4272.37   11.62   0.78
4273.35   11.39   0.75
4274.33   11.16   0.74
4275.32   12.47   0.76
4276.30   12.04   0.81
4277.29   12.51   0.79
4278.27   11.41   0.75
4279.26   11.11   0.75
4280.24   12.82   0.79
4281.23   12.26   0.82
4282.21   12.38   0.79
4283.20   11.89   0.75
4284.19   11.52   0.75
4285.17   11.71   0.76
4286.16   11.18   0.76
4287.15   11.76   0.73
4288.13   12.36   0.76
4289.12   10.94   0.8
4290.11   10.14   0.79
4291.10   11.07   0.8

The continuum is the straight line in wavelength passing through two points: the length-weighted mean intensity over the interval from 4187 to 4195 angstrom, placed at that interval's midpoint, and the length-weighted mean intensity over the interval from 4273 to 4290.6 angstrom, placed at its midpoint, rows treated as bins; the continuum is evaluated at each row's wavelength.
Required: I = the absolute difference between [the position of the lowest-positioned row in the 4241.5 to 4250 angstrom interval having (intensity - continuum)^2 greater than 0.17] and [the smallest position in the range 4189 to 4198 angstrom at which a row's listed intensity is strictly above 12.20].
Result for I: 50.5 angstrom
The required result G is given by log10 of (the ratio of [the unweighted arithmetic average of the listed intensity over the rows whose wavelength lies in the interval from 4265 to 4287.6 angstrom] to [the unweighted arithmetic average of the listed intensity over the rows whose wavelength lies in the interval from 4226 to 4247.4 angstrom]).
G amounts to 0.001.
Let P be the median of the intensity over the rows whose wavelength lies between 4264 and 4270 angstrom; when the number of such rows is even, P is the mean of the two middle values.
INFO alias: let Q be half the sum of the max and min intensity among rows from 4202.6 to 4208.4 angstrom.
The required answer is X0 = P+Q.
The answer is 24.4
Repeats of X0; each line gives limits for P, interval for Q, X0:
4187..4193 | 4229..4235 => 24.5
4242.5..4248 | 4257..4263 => 23.8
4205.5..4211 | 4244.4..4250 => 24.6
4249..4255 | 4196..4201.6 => 23.7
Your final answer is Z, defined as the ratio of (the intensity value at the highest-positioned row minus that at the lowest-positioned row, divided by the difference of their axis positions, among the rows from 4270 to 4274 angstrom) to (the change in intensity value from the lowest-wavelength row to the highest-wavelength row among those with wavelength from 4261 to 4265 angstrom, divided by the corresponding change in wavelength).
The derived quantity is 0.0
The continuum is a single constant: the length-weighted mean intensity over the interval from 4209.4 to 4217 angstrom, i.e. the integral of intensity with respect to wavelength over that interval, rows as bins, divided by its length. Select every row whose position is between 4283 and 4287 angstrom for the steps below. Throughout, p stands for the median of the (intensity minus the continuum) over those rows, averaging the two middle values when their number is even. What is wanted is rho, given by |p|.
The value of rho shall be 0.48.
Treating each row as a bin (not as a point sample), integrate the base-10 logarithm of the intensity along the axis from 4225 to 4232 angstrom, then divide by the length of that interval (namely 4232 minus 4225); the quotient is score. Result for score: 1.07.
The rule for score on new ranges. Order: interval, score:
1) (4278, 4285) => 1.08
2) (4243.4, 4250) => 1.09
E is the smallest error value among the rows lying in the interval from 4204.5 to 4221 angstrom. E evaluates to 0.790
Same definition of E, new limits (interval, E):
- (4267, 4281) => 0.740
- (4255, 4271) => 0.750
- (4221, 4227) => 0.770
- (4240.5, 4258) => 0.760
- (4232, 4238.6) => 0.780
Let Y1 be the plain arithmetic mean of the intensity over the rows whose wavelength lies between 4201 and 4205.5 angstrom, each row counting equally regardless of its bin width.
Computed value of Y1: 11.8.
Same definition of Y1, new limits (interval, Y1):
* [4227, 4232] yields 11.7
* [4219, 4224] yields 11.5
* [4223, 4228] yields 11.6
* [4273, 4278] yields 11.9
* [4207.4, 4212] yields 12.4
